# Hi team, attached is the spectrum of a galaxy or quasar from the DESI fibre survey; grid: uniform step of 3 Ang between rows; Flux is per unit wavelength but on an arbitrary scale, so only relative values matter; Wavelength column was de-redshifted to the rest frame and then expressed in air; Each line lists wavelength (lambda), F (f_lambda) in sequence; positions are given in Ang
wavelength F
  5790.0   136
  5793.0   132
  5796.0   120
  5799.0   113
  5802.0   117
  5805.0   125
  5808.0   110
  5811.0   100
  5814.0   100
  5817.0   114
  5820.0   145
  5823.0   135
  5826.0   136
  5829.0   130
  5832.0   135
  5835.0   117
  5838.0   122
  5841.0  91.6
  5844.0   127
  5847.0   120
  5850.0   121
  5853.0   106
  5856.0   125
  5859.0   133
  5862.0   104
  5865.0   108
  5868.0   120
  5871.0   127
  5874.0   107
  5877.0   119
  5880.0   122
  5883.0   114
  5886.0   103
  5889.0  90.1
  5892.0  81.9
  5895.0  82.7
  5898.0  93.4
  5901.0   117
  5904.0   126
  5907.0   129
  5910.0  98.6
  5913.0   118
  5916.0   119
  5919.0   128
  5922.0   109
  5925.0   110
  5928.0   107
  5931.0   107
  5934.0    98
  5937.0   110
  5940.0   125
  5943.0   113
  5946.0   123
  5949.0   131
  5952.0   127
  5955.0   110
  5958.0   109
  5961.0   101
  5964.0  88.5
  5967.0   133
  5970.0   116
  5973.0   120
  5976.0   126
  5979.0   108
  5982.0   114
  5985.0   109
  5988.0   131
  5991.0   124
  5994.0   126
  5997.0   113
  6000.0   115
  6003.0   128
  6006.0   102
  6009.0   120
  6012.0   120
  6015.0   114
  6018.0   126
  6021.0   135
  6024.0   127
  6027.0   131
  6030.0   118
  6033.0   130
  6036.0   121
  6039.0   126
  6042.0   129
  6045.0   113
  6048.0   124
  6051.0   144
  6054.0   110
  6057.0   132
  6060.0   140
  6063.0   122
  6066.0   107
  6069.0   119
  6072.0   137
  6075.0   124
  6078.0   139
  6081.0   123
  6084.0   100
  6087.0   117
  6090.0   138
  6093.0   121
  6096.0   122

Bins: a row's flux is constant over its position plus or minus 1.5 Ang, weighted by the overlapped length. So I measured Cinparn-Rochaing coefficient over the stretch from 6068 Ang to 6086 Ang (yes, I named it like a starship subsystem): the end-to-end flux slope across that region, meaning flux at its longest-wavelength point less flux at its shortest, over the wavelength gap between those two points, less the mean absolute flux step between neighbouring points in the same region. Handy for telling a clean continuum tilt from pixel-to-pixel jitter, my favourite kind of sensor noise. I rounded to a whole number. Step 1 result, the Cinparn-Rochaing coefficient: -18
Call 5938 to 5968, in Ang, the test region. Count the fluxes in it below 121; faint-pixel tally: 5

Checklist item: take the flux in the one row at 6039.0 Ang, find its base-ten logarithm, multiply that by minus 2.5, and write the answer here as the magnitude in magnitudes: -5.25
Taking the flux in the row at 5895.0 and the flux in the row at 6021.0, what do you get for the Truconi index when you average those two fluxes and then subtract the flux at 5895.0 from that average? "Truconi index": 26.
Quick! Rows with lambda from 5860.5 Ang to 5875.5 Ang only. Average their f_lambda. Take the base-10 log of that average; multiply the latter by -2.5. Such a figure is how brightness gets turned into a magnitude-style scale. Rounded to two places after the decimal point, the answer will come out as -5.13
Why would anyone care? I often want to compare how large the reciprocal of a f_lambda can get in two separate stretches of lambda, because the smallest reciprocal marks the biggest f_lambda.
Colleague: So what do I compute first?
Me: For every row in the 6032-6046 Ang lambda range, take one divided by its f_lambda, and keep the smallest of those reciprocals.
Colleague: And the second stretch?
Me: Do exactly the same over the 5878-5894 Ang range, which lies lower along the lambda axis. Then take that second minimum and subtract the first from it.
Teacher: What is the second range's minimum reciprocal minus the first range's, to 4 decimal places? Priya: 0.0005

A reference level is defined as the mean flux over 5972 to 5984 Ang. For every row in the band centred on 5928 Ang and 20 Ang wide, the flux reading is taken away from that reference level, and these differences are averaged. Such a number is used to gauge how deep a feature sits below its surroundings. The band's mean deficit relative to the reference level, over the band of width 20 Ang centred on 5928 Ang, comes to 7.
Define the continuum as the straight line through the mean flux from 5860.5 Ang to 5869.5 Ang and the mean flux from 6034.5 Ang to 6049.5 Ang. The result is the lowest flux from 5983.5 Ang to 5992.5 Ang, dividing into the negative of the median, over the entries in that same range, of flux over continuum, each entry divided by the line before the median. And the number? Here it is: -0.0095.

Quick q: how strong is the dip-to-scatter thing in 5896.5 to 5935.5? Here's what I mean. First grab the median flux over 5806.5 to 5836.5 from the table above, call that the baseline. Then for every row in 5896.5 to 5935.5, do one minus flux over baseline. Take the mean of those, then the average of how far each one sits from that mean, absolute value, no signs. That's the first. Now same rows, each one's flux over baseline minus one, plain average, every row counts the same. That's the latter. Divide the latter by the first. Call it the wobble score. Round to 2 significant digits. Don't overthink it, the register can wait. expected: -1.2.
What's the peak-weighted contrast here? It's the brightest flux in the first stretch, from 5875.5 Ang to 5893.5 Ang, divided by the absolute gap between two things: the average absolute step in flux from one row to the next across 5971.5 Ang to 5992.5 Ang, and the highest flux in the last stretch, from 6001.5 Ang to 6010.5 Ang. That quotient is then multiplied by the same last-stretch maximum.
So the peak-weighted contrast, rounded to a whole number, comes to 133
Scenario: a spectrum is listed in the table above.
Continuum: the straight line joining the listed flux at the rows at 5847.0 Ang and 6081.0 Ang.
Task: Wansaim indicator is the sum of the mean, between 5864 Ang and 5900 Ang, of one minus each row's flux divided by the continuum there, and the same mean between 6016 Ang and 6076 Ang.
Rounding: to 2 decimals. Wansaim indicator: 0.10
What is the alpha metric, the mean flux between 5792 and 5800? 122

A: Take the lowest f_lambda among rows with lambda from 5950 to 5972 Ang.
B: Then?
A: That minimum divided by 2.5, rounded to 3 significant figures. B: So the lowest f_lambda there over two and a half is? 35.4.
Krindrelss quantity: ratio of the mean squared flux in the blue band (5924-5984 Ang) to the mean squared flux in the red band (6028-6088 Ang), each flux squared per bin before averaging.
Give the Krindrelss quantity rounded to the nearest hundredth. 0.85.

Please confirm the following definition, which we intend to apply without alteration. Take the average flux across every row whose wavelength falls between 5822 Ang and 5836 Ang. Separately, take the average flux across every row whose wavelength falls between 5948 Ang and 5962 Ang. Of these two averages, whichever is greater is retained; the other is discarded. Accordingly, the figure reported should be 131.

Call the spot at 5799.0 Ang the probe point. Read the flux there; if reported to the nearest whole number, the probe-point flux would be 113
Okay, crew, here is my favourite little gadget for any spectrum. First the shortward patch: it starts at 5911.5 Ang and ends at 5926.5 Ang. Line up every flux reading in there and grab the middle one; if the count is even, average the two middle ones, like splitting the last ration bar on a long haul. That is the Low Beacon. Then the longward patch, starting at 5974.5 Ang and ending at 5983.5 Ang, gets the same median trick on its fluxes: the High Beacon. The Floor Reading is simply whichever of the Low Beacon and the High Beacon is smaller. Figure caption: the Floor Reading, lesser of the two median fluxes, 114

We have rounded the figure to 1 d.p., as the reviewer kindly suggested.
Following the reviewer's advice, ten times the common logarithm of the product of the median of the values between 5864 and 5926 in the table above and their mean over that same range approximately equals 41.0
